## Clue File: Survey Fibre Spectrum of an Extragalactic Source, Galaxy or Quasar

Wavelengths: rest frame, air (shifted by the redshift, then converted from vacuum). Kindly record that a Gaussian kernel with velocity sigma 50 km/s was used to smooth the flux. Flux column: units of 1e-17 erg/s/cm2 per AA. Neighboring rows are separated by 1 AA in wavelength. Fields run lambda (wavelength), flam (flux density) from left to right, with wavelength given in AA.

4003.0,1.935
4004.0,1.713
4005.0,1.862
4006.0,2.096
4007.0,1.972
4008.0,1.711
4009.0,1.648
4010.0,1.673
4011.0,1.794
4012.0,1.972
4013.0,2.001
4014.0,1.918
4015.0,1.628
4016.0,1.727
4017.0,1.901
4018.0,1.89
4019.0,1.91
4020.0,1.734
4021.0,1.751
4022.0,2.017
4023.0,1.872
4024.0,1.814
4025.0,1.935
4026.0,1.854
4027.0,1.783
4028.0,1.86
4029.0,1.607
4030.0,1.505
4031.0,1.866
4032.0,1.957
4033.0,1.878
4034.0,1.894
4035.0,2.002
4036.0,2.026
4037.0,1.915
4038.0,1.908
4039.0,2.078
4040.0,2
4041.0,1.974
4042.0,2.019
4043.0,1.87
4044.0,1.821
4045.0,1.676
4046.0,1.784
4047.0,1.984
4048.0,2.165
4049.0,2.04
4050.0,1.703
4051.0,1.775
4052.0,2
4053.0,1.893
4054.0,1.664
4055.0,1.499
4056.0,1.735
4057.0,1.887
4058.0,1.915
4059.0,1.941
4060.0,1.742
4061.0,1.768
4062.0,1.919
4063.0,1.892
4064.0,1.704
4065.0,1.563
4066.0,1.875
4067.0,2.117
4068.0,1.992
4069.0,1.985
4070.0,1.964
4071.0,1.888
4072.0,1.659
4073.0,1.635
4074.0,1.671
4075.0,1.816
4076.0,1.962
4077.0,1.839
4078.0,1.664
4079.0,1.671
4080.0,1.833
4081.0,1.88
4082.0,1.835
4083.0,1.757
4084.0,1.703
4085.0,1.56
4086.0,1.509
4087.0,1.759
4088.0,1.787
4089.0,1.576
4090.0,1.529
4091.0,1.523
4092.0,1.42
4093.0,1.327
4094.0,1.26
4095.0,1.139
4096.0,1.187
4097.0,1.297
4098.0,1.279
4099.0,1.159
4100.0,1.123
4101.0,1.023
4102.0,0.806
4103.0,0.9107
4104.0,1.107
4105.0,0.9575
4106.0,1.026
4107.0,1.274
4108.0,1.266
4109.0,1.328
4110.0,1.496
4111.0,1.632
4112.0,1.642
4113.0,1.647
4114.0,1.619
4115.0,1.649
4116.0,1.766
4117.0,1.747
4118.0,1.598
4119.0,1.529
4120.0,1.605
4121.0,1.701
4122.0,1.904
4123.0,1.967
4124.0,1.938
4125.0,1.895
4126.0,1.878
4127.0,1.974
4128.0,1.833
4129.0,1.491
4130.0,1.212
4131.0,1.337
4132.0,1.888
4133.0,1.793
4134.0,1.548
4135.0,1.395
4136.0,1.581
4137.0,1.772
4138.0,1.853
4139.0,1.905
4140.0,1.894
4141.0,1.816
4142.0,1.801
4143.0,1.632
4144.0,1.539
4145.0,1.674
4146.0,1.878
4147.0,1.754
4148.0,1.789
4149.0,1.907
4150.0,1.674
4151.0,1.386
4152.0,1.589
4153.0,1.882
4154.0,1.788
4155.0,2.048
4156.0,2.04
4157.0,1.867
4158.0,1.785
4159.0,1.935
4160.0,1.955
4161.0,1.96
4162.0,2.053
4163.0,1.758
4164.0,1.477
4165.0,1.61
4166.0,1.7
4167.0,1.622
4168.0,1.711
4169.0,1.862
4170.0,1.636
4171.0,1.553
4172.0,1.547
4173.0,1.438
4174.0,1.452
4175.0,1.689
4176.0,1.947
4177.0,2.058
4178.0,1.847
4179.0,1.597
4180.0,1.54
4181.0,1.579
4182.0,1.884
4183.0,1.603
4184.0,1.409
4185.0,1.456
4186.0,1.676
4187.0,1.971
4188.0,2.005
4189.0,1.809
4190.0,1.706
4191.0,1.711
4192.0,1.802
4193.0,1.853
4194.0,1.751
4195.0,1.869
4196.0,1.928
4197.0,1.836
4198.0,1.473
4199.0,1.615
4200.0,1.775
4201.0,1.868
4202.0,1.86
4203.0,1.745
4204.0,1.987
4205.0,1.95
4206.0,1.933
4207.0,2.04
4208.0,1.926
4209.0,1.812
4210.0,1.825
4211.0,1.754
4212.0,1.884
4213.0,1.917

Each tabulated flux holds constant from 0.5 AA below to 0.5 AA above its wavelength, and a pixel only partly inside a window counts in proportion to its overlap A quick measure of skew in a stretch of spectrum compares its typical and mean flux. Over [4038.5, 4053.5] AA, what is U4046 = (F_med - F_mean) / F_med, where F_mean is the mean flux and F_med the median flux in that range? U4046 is 0.03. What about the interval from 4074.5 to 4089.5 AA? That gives 0.01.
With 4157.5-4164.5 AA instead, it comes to 0.05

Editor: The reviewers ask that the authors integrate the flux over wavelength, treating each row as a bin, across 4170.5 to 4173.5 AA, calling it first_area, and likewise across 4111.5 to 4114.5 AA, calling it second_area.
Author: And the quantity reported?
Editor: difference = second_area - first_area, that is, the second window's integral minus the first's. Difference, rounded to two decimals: 0.37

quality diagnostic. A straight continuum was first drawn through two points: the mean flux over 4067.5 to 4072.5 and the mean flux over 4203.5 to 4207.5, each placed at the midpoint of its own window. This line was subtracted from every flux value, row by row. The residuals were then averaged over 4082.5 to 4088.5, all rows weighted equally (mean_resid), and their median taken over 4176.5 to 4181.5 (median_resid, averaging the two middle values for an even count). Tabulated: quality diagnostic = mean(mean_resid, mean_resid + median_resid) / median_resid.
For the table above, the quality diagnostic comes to 1.12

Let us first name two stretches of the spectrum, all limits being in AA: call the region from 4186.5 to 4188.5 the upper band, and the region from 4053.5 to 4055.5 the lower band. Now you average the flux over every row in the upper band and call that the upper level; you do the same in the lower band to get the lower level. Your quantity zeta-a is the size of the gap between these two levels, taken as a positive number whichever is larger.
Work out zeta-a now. 0.41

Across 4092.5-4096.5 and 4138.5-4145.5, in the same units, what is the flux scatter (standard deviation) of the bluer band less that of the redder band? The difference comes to -0.06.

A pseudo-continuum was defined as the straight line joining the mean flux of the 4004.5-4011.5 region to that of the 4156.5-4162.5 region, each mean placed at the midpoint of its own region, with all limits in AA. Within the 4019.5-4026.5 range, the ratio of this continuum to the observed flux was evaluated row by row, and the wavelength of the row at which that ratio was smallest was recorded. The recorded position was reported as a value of 4022.0 AA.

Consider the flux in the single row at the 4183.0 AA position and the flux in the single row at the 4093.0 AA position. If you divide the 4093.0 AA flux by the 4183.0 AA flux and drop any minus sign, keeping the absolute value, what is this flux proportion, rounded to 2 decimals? 0.83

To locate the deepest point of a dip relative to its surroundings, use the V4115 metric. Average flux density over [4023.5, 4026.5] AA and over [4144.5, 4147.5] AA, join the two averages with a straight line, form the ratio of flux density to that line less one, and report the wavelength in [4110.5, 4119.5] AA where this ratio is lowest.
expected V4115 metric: 4119.0 AA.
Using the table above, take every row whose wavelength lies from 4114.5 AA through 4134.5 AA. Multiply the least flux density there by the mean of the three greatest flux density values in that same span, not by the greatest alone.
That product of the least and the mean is 2.38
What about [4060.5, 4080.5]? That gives 3.17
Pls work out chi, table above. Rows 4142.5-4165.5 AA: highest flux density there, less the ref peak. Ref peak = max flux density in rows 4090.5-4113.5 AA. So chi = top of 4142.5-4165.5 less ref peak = 0.406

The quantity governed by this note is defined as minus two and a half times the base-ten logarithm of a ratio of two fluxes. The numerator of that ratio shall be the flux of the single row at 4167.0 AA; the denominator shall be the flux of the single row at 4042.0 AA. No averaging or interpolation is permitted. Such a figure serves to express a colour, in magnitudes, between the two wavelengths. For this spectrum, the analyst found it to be 0.238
